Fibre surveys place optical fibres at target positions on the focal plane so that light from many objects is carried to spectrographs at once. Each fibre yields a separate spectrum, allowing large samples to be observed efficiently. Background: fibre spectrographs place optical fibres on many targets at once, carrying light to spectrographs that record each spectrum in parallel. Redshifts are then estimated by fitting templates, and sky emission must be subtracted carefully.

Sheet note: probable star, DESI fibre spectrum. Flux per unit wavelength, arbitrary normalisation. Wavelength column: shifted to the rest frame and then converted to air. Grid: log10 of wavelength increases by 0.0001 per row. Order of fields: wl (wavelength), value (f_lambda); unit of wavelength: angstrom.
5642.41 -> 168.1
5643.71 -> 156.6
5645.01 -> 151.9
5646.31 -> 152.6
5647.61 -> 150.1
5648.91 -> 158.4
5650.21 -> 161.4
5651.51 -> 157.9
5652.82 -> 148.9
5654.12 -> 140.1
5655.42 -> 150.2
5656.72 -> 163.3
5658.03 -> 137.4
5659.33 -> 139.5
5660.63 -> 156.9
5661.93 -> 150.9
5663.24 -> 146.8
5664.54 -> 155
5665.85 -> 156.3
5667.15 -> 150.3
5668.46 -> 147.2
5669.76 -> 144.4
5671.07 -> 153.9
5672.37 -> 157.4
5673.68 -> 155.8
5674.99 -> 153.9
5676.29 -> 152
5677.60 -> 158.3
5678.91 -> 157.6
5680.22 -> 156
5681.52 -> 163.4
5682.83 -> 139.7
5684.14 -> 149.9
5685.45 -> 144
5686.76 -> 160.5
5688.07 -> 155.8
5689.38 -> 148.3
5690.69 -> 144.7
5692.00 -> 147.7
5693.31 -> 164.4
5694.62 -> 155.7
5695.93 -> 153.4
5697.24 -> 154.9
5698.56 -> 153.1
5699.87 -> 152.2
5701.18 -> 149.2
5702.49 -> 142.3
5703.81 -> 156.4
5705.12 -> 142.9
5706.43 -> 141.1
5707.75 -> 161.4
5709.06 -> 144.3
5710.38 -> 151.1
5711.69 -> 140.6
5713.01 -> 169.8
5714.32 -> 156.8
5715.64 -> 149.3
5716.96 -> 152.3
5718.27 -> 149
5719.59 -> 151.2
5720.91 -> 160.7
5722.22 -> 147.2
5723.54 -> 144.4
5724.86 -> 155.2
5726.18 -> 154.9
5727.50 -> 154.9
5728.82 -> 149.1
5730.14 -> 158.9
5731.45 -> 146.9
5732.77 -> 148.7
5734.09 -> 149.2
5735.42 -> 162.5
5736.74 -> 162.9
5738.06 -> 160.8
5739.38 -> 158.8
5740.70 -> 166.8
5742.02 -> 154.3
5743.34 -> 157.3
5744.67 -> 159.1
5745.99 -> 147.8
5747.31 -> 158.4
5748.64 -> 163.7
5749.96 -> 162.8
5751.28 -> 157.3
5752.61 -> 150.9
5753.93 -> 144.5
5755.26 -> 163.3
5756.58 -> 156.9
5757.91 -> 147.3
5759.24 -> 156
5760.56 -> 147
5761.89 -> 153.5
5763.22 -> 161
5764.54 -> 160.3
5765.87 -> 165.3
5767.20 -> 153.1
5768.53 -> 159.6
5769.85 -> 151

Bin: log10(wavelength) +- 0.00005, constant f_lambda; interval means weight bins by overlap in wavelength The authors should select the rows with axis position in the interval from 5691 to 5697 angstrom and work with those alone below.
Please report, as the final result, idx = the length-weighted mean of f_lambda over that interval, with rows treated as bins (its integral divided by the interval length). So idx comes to 155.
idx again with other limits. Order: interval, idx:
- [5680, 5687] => 152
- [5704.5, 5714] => 150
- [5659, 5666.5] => 151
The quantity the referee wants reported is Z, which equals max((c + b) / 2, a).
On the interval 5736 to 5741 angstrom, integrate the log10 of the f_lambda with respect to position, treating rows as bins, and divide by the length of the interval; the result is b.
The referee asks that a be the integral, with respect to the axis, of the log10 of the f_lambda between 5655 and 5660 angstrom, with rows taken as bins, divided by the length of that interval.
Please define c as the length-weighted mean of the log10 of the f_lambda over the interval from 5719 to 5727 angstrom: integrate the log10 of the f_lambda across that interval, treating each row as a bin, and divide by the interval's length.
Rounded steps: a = 2.168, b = 2.21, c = 2.18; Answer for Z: 2.197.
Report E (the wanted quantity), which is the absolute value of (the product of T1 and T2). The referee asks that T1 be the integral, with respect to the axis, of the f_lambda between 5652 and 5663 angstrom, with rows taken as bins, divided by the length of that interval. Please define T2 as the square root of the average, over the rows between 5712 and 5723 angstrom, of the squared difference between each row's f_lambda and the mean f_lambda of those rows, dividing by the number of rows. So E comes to 1055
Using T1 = 148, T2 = 7.1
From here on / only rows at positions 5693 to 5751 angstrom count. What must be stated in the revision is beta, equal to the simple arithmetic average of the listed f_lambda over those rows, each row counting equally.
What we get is 154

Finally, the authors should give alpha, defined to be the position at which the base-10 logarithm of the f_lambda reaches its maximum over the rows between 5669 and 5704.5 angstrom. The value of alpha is 5693.31 angstrom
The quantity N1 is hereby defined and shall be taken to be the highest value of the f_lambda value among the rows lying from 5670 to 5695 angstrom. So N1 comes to 164.4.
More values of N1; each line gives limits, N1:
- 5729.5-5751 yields 166.8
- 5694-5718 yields 169.8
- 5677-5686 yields 163.4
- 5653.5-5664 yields 163.3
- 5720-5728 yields 160.7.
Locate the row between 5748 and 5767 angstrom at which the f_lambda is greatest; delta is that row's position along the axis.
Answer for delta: 5765.87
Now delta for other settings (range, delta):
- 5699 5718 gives 5713.01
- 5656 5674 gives 5656.72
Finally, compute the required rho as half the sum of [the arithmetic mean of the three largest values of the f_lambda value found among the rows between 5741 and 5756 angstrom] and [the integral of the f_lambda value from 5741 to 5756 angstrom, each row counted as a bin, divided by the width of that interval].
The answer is 160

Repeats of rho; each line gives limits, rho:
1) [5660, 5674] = 155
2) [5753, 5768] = 159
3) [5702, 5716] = 157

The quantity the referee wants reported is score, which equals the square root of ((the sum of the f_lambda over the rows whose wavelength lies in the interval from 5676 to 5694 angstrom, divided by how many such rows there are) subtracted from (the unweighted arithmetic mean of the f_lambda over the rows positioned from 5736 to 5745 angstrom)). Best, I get 2.6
